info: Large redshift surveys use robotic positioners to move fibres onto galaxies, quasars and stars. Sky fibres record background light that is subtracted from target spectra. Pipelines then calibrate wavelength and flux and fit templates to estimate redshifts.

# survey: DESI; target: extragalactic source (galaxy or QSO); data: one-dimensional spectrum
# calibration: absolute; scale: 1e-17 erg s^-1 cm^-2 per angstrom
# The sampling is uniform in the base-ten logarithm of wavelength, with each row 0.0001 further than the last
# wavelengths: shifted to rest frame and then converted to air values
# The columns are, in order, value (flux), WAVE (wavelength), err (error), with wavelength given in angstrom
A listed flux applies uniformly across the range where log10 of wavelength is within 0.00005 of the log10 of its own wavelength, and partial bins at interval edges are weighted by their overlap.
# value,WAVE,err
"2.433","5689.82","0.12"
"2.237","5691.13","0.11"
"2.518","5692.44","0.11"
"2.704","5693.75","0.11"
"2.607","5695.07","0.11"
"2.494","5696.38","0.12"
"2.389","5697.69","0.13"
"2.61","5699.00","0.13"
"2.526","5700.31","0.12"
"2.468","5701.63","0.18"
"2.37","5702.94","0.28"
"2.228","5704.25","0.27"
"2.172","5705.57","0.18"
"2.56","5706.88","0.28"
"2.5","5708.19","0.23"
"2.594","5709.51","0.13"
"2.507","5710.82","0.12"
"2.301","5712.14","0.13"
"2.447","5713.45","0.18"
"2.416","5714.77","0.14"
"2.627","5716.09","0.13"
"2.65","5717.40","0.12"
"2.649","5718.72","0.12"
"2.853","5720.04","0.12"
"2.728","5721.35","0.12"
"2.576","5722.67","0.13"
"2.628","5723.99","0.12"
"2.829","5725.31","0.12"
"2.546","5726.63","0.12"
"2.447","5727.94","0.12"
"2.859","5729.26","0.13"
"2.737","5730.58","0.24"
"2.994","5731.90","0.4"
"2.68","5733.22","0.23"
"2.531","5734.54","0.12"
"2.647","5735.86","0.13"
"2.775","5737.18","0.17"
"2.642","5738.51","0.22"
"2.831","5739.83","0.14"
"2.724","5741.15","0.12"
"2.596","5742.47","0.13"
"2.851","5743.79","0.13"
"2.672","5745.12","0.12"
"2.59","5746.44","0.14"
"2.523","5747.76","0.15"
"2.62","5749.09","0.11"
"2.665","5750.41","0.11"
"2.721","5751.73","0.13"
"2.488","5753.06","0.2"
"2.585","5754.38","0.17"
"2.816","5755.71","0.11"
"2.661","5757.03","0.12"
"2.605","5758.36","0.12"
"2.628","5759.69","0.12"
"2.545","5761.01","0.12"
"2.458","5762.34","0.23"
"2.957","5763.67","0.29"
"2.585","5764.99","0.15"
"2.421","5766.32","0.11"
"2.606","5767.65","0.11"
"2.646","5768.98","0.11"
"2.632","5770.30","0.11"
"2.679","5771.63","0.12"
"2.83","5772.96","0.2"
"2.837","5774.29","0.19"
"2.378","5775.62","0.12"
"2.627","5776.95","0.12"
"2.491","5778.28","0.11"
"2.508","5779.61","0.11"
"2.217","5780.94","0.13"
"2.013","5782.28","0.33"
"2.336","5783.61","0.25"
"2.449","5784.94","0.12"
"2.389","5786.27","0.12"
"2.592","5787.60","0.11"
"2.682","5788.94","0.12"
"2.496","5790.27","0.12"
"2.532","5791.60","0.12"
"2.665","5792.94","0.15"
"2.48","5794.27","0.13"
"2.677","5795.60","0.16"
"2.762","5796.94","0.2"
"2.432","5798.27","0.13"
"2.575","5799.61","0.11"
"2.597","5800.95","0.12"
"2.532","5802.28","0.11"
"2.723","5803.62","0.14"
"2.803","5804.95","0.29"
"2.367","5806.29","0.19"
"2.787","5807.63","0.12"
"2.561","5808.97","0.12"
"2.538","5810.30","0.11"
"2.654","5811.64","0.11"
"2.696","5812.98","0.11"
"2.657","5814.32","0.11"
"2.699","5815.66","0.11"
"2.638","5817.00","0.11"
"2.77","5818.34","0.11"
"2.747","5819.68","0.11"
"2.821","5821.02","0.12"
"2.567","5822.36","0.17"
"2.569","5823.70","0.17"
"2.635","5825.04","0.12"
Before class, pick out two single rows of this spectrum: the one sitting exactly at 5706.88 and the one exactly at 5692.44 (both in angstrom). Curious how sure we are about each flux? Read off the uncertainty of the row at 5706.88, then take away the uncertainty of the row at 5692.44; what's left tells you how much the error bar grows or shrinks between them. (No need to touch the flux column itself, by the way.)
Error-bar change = 0.17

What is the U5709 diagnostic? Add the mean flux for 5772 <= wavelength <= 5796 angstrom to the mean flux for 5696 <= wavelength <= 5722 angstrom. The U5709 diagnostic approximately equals 5.02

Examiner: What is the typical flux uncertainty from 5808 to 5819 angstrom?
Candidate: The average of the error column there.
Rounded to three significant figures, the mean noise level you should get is 0.111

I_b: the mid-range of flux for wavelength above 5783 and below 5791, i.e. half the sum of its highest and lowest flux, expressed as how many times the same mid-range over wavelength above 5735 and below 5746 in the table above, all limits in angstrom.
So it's 0.92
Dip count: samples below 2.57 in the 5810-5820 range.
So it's 1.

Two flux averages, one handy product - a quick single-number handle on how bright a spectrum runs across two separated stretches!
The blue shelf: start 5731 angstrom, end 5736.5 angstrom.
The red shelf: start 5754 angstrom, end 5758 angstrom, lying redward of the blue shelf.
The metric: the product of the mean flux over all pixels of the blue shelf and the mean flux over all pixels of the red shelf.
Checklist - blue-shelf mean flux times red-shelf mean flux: 7.29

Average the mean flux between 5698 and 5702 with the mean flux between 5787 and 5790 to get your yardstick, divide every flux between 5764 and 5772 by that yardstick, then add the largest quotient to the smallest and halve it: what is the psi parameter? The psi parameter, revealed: 0.99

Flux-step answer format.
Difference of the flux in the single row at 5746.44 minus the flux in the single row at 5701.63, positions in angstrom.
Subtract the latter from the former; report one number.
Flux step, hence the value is 0.1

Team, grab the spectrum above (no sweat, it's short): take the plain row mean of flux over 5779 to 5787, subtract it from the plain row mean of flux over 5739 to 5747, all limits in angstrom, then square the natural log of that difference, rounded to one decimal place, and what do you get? 0.9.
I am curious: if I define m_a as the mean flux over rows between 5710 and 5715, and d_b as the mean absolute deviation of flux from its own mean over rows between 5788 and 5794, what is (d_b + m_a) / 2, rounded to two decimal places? 1.25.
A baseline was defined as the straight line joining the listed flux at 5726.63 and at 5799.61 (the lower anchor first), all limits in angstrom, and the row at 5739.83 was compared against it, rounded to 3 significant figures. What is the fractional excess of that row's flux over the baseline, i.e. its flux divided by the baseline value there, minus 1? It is 0.110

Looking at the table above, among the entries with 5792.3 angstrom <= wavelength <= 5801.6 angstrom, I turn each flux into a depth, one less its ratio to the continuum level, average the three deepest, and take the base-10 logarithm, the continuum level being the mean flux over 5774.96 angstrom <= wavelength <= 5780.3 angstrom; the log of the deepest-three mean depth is -2.7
